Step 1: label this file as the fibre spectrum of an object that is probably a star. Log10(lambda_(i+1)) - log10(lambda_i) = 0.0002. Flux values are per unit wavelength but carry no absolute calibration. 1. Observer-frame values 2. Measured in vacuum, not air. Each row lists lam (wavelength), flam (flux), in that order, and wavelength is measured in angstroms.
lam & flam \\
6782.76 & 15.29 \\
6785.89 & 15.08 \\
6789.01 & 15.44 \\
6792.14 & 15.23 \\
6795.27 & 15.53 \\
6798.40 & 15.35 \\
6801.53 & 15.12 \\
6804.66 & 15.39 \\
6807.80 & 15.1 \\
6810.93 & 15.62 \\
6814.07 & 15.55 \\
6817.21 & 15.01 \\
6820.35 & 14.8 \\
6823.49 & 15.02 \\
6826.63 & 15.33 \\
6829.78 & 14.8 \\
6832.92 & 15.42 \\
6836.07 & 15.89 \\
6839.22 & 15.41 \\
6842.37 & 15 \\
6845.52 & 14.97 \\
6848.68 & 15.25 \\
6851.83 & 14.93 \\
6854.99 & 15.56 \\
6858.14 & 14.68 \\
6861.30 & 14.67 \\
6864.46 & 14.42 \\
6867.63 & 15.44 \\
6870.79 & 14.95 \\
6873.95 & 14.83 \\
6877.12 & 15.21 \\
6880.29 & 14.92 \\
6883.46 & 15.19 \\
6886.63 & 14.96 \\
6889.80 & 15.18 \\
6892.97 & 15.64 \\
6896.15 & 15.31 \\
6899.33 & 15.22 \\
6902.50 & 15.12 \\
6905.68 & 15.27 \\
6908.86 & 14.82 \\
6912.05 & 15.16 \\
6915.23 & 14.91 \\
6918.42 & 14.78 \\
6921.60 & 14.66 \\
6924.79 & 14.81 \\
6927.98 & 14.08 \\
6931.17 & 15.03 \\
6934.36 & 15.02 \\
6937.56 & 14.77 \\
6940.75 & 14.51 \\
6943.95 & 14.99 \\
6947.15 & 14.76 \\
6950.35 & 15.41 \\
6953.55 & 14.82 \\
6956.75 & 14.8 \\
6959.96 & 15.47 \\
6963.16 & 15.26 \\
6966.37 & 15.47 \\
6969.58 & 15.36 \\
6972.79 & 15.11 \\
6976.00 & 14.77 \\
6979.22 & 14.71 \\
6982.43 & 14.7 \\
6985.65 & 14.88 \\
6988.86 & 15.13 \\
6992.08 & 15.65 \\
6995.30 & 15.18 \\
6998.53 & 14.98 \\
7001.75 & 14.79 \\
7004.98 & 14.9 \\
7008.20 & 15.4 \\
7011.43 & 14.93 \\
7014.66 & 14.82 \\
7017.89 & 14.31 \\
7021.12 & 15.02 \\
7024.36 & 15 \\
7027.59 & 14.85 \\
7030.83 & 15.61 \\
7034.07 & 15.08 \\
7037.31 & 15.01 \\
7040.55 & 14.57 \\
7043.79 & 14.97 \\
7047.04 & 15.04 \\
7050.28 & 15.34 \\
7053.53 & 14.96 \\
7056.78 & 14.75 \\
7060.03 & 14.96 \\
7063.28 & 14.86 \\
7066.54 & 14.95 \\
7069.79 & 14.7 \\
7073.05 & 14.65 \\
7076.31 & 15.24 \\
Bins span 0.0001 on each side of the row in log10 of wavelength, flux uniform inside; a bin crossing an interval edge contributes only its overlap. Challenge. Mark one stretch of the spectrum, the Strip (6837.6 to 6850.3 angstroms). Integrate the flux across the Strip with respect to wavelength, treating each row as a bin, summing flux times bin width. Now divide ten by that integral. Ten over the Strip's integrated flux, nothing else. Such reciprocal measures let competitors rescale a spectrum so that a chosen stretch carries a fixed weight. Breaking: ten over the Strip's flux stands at 0.052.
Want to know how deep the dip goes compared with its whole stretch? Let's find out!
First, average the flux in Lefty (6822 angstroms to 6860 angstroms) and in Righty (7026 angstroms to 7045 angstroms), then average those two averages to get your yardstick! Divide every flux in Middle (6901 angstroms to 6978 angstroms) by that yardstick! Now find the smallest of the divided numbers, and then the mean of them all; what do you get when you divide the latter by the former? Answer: 1.06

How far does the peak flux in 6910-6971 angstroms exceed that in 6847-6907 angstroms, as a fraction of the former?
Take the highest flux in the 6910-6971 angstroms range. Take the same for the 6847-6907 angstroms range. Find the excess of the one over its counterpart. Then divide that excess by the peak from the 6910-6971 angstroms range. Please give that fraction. -0.011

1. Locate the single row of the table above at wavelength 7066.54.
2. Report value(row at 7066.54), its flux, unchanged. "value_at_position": 14.95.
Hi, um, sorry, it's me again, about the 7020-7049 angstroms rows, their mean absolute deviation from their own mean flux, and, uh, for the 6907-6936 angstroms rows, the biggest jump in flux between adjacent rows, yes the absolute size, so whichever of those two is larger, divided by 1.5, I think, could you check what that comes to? 0.63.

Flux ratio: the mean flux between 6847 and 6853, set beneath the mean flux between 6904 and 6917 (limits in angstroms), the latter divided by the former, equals 1.00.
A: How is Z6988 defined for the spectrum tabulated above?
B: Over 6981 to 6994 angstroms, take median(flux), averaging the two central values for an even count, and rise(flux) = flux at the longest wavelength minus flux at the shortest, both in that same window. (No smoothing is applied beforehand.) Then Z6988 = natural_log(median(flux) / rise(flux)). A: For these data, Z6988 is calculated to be 2.8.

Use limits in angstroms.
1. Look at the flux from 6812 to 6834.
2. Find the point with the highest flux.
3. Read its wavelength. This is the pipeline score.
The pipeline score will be 6814.07 angstroms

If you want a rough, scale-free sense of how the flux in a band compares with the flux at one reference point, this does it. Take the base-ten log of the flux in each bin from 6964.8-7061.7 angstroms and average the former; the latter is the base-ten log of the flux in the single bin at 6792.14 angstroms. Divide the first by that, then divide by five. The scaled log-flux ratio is 0.1989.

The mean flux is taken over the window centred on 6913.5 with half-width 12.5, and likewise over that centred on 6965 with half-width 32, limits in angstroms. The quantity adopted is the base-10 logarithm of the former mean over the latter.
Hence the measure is -0.003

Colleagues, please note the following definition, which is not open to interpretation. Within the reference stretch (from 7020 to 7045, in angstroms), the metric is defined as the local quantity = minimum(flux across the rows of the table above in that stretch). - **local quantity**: 14.57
